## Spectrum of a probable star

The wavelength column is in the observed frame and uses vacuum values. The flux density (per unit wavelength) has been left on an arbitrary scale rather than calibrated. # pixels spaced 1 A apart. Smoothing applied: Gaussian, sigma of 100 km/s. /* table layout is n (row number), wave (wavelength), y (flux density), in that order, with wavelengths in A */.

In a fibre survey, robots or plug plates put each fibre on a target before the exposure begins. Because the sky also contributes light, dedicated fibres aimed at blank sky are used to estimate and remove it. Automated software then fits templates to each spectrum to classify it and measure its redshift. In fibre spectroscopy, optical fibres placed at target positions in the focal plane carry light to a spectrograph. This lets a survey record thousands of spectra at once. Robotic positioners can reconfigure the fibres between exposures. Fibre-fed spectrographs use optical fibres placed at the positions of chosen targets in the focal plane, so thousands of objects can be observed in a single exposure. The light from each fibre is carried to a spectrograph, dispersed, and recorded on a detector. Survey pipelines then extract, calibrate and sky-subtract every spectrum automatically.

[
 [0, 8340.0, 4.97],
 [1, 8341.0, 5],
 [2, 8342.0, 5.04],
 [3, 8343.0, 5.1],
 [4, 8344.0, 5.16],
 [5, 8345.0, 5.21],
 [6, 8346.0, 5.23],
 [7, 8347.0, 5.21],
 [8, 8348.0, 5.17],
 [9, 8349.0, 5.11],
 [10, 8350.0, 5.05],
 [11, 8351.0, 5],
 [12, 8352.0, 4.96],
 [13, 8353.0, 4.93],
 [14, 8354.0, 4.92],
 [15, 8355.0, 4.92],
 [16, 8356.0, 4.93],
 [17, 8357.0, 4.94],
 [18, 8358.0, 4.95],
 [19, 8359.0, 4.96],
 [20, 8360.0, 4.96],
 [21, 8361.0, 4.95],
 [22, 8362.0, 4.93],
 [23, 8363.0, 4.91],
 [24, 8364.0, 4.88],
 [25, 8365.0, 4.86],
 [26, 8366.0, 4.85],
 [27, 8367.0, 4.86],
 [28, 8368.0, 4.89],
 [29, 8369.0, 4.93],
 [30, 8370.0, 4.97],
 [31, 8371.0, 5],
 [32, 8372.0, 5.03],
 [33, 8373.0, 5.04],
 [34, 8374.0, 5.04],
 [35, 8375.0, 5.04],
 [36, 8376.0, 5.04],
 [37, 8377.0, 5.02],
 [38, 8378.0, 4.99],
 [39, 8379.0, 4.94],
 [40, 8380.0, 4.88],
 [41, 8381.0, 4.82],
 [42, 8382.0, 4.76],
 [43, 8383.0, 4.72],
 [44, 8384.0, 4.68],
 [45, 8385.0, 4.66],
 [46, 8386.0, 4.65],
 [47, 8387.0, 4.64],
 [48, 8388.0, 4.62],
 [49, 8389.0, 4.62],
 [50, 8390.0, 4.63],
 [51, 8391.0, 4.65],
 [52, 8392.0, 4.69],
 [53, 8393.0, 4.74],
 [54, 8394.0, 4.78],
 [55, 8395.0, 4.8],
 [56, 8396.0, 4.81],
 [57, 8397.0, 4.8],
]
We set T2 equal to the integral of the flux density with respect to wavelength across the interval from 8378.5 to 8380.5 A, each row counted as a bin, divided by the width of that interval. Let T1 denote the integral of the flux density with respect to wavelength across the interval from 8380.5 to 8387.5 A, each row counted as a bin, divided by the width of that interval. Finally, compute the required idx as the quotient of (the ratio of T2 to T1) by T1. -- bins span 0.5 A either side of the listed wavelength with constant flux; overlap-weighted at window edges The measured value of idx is 0.22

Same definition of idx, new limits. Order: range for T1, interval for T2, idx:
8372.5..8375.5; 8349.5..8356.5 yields 0.20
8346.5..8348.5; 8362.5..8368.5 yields 0.18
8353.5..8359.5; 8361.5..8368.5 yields 0.20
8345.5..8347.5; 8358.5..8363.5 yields 0.18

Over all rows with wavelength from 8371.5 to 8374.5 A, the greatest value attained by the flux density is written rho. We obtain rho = 5.04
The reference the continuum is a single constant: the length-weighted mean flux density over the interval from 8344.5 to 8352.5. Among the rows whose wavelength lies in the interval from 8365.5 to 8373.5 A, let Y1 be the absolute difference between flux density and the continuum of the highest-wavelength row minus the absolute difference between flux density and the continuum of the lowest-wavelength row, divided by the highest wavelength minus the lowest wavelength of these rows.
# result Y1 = -0.027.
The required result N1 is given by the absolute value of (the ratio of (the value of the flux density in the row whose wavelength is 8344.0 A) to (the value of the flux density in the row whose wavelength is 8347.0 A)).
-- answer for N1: 0.99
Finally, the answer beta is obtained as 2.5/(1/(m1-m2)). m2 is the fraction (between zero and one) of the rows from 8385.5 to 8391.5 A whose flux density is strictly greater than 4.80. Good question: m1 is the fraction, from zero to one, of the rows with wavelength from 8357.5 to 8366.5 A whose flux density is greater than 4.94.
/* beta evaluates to 1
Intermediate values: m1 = 0.44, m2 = 0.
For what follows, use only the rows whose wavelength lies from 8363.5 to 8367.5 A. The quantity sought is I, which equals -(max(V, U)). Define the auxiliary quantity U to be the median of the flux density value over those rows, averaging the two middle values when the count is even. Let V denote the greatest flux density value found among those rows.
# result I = -4.88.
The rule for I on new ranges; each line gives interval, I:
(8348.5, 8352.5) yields -5.11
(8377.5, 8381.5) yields -4.99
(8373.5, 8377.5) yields -5.04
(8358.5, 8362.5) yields -4.96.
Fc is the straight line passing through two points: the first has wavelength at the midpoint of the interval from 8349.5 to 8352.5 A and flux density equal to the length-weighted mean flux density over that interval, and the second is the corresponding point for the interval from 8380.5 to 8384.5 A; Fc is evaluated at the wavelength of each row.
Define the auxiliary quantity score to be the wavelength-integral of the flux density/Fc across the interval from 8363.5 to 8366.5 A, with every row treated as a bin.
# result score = 3.0 A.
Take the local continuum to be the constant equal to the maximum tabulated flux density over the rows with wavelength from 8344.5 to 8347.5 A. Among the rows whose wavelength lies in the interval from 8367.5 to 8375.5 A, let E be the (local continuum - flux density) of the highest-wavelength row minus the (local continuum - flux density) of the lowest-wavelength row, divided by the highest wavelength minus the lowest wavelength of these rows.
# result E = -0.021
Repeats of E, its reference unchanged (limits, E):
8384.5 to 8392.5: -0.004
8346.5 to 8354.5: 0.041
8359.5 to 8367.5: 0.014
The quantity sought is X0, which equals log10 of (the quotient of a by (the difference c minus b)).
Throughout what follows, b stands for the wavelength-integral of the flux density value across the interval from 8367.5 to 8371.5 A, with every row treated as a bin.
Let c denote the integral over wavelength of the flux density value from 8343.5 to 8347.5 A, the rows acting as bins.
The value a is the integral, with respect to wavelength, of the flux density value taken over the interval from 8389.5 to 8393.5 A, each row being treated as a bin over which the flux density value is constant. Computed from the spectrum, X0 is 1.26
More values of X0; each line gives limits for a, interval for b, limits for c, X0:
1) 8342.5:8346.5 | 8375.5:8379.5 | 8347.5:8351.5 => 1.78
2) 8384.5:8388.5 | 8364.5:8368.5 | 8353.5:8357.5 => 1.87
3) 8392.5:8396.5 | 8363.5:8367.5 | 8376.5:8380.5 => 1.70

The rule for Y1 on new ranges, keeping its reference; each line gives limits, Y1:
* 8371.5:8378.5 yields 0.007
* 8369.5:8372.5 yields -0.030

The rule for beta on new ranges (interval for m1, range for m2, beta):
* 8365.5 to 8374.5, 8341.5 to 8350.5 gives -1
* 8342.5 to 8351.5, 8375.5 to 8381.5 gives 0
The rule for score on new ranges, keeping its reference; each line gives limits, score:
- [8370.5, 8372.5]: 2.1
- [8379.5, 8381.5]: 2.0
